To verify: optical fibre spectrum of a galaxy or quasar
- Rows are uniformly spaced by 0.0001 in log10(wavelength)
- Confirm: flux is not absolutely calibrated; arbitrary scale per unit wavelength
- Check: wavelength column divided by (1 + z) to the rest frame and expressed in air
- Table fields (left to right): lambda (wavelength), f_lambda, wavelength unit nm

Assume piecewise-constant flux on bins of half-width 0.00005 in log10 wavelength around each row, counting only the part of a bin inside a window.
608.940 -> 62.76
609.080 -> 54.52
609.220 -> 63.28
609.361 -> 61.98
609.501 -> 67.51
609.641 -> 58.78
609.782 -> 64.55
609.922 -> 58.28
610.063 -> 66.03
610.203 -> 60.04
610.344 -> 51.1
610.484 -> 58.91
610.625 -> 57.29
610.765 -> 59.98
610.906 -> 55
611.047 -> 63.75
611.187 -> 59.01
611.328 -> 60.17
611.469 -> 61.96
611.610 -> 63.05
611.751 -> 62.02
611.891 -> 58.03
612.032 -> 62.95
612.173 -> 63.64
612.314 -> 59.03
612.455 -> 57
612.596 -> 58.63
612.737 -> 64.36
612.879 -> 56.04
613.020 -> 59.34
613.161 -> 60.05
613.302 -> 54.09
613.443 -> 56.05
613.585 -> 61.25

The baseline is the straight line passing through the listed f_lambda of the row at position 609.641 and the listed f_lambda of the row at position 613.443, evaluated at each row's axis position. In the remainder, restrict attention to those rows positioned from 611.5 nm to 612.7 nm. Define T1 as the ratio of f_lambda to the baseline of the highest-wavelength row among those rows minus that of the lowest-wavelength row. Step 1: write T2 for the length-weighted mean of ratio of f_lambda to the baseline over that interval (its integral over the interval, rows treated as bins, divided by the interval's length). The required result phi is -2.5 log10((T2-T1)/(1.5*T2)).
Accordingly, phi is 0.377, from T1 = -0.064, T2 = 1.06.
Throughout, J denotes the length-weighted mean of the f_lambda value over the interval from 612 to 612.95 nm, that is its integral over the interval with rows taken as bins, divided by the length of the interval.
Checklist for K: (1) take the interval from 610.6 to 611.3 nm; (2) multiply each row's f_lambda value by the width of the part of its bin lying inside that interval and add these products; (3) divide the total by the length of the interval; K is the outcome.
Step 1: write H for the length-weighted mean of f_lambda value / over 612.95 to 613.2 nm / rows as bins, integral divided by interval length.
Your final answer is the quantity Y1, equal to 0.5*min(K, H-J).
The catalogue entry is -0.2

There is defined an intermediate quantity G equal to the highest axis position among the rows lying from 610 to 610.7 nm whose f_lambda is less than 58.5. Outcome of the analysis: 610.625 nm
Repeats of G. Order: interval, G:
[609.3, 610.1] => 609.922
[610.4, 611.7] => 610.906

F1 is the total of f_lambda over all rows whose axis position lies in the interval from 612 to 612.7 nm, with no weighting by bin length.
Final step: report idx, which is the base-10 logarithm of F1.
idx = 2.48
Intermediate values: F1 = 301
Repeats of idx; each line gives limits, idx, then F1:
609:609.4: 2.25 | 180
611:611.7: 2.49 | 308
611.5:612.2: 2.49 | 310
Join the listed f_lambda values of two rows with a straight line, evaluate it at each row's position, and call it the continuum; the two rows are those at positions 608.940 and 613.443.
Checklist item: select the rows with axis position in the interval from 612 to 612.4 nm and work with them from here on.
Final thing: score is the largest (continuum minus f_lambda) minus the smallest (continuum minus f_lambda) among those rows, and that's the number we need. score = 4.4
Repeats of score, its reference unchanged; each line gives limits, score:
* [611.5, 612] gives 4.6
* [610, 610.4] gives 14.5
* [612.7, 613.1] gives 8.1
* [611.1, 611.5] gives 3.4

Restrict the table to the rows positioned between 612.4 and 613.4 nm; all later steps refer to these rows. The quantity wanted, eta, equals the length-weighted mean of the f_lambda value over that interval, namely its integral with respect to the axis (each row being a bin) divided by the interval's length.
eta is 58.5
